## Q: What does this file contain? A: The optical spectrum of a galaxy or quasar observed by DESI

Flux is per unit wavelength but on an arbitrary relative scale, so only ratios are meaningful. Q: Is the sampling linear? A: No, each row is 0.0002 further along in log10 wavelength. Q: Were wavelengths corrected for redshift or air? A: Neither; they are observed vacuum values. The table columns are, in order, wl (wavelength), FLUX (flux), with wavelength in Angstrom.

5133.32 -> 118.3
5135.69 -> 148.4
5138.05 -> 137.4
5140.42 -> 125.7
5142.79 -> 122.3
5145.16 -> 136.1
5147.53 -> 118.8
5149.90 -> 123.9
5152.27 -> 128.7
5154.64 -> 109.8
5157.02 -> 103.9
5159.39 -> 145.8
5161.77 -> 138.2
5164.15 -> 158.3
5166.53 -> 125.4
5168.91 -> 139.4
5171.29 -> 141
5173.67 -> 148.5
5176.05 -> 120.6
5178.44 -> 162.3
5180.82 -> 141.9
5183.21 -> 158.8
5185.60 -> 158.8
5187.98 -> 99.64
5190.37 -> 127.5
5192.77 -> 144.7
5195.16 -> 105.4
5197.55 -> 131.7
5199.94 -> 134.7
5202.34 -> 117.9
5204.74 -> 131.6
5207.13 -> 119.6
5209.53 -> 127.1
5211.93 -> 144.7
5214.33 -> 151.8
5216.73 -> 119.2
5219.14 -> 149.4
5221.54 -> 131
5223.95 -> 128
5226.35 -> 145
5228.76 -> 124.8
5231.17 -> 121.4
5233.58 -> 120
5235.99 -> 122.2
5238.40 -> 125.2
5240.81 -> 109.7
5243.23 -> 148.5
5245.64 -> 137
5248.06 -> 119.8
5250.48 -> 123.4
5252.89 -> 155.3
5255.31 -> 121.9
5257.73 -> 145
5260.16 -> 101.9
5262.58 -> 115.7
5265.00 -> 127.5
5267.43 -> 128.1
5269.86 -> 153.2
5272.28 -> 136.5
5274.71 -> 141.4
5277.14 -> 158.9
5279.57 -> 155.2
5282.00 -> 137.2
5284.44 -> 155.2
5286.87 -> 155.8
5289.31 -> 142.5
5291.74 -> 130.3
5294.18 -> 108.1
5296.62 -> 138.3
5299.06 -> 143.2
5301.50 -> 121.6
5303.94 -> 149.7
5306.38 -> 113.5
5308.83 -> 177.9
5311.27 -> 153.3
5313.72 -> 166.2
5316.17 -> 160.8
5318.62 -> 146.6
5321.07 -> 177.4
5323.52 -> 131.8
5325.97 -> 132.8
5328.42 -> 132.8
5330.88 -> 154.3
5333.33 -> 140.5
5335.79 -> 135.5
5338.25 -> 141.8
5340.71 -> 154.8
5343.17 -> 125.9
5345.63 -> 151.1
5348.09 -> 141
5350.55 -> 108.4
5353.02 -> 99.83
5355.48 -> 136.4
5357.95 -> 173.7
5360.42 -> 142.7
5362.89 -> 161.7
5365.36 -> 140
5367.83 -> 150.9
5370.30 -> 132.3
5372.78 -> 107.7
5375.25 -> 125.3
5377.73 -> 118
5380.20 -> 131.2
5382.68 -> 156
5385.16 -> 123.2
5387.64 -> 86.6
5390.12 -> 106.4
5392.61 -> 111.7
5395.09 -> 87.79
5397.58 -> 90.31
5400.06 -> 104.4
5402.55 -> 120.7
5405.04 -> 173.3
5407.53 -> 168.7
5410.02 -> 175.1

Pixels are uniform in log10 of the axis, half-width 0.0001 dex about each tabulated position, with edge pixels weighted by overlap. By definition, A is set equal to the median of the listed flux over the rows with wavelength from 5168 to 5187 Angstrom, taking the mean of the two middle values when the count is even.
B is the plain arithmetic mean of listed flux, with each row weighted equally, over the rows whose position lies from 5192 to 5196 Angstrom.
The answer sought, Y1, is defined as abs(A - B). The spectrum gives 20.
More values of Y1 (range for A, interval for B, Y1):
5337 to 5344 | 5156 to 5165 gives 5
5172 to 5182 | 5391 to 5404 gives 42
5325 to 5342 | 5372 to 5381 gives 20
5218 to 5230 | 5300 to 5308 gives 3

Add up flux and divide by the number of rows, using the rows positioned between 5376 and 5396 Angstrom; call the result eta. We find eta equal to 115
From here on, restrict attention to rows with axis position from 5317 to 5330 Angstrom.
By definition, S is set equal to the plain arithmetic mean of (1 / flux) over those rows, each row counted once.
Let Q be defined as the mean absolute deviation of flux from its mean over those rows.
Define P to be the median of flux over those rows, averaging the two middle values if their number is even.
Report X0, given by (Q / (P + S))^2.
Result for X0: 0.011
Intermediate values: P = 133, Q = 14.2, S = 0.0070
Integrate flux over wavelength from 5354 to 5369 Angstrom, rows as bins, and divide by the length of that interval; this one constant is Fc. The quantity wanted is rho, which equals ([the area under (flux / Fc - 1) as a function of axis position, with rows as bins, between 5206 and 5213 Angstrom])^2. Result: 0.8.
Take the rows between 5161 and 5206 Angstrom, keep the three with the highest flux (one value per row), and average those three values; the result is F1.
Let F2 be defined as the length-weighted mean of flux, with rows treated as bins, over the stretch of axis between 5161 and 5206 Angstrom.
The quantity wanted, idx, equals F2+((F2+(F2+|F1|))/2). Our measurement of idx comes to 352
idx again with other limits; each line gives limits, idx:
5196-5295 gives 344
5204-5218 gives 336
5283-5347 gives 375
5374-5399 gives 296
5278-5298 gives 359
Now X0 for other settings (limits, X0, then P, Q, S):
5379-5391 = 0.025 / 123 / 19.3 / 0.0086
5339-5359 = 0.018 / 139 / 18.8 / 0.0076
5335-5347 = 0.004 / 142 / 8.9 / 0.0071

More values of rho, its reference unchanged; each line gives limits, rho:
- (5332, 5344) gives 0.6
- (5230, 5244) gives 6.0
